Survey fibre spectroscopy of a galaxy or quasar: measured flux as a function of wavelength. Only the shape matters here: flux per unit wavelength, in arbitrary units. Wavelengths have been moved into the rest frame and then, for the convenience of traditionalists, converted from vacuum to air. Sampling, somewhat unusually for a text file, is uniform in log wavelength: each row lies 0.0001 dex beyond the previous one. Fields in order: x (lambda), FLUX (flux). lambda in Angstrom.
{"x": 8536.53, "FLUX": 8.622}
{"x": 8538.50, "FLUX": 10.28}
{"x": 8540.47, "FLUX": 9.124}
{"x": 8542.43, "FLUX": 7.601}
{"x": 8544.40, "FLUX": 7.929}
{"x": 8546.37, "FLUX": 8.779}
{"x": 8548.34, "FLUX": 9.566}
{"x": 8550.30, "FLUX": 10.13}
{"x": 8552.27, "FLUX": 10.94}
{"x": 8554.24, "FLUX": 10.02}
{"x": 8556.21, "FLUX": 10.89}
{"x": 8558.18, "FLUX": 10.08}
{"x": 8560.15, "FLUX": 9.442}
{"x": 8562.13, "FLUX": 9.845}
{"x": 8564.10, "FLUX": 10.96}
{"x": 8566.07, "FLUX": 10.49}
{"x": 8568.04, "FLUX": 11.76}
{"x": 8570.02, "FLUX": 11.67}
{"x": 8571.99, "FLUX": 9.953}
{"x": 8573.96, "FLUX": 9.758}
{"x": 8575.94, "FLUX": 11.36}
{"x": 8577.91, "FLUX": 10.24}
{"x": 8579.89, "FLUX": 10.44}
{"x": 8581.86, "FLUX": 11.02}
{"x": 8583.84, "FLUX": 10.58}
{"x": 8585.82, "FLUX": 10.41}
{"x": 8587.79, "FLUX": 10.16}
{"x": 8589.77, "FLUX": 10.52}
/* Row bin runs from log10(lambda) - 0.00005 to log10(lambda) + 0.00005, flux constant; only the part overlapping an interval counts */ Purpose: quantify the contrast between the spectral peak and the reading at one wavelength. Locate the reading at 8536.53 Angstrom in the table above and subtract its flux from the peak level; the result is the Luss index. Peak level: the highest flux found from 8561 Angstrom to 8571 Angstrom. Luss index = 3.1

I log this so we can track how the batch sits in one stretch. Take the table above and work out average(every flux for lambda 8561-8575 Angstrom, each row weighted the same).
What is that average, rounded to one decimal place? 10.6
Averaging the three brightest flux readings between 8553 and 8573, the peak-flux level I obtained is 11.5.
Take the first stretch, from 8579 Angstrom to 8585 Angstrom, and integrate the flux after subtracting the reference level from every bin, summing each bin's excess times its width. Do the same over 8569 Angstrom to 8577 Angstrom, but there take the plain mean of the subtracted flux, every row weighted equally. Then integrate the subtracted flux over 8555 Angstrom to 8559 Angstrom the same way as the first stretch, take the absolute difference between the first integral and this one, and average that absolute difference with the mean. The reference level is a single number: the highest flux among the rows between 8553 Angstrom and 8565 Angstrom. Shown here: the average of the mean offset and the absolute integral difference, 0.0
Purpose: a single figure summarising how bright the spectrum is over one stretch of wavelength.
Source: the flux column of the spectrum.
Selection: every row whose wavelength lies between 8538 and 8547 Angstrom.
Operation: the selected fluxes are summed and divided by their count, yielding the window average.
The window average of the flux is 8.7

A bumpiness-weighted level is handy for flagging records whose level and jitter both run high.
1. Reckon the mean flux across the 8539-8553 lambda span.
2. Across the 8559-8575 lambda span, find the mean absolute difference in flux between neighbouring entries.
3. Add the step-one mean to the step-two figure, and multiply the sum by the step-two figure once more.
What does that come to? 7.4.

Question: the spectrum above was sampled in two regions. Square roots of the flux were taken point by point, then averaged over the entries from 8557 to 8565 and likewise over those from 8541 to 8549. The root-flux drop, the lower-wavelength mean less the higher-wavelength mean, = -0.27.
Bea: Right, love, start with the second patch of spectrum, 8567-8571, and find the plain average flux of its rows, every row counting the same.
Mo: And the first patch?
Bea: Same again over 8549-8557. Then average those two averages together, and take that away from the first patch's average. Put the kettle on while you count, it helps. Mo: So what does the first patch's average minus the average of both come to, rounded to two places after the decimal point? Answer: -0.61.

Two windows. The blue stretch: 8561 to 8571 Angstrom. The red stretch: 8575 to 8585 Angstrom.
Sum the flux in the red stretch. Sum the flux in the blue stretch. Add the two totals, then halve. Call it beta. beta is 54.2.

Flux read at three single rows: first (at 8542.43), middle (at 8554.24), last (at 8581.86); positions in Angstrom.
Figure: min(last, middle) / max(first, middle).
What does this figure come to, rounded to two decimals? 1.00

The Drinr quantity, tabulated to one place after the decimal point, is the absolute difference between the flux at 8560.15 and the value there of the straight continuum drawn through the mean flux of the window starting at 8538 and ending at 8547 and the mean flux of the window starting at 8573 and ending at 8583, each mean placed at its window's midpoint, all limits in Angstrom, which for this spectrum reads 0.2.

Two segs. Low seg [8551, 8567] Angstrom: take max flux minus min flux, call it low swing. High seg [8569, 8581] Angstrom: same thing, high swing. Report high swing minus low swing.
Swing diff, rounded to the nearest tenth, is 0.4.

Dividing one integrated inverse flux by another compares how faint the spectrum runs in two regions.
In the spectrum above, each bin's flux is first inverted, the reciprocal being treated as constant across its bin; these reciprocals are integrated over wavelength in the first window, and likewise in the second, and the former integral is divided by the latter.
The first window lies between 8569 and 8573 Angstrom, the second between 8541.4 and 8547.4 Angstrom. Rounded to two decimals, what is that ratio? 0.50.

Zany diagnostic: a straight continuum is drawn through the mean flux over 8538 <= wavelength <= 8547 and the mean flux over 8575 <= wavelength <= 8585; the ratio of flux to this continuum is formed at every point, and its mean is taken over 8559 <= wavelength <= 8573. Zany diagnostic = 1.06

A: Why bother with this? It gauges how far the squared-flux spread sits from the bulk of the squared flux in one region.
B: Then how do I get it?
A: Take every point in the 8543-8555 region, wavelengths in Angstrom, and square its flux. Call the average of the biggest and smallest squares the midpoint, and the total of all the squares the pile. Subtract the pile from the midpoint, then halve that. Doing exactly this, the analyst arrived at -231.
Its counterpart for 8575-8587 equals -284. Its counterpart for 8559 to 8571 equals -288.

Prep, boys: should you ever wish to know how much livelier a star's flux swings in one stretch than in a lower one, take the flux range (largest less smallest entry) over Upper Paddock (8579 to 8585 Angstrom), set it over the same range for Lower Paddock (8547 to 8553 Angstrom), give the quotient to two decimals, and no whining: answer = 0.42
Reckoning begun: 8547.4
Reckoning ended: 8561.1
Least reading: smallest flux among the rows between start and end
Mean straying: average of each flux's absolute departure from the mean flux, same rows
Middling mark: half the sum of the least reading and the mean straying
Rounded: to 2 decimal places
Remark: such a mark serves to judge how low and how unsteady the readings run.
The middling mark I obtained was 4.94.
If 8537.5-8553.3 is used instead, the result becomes 4.27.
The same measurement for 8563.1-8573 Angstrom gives 5.28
